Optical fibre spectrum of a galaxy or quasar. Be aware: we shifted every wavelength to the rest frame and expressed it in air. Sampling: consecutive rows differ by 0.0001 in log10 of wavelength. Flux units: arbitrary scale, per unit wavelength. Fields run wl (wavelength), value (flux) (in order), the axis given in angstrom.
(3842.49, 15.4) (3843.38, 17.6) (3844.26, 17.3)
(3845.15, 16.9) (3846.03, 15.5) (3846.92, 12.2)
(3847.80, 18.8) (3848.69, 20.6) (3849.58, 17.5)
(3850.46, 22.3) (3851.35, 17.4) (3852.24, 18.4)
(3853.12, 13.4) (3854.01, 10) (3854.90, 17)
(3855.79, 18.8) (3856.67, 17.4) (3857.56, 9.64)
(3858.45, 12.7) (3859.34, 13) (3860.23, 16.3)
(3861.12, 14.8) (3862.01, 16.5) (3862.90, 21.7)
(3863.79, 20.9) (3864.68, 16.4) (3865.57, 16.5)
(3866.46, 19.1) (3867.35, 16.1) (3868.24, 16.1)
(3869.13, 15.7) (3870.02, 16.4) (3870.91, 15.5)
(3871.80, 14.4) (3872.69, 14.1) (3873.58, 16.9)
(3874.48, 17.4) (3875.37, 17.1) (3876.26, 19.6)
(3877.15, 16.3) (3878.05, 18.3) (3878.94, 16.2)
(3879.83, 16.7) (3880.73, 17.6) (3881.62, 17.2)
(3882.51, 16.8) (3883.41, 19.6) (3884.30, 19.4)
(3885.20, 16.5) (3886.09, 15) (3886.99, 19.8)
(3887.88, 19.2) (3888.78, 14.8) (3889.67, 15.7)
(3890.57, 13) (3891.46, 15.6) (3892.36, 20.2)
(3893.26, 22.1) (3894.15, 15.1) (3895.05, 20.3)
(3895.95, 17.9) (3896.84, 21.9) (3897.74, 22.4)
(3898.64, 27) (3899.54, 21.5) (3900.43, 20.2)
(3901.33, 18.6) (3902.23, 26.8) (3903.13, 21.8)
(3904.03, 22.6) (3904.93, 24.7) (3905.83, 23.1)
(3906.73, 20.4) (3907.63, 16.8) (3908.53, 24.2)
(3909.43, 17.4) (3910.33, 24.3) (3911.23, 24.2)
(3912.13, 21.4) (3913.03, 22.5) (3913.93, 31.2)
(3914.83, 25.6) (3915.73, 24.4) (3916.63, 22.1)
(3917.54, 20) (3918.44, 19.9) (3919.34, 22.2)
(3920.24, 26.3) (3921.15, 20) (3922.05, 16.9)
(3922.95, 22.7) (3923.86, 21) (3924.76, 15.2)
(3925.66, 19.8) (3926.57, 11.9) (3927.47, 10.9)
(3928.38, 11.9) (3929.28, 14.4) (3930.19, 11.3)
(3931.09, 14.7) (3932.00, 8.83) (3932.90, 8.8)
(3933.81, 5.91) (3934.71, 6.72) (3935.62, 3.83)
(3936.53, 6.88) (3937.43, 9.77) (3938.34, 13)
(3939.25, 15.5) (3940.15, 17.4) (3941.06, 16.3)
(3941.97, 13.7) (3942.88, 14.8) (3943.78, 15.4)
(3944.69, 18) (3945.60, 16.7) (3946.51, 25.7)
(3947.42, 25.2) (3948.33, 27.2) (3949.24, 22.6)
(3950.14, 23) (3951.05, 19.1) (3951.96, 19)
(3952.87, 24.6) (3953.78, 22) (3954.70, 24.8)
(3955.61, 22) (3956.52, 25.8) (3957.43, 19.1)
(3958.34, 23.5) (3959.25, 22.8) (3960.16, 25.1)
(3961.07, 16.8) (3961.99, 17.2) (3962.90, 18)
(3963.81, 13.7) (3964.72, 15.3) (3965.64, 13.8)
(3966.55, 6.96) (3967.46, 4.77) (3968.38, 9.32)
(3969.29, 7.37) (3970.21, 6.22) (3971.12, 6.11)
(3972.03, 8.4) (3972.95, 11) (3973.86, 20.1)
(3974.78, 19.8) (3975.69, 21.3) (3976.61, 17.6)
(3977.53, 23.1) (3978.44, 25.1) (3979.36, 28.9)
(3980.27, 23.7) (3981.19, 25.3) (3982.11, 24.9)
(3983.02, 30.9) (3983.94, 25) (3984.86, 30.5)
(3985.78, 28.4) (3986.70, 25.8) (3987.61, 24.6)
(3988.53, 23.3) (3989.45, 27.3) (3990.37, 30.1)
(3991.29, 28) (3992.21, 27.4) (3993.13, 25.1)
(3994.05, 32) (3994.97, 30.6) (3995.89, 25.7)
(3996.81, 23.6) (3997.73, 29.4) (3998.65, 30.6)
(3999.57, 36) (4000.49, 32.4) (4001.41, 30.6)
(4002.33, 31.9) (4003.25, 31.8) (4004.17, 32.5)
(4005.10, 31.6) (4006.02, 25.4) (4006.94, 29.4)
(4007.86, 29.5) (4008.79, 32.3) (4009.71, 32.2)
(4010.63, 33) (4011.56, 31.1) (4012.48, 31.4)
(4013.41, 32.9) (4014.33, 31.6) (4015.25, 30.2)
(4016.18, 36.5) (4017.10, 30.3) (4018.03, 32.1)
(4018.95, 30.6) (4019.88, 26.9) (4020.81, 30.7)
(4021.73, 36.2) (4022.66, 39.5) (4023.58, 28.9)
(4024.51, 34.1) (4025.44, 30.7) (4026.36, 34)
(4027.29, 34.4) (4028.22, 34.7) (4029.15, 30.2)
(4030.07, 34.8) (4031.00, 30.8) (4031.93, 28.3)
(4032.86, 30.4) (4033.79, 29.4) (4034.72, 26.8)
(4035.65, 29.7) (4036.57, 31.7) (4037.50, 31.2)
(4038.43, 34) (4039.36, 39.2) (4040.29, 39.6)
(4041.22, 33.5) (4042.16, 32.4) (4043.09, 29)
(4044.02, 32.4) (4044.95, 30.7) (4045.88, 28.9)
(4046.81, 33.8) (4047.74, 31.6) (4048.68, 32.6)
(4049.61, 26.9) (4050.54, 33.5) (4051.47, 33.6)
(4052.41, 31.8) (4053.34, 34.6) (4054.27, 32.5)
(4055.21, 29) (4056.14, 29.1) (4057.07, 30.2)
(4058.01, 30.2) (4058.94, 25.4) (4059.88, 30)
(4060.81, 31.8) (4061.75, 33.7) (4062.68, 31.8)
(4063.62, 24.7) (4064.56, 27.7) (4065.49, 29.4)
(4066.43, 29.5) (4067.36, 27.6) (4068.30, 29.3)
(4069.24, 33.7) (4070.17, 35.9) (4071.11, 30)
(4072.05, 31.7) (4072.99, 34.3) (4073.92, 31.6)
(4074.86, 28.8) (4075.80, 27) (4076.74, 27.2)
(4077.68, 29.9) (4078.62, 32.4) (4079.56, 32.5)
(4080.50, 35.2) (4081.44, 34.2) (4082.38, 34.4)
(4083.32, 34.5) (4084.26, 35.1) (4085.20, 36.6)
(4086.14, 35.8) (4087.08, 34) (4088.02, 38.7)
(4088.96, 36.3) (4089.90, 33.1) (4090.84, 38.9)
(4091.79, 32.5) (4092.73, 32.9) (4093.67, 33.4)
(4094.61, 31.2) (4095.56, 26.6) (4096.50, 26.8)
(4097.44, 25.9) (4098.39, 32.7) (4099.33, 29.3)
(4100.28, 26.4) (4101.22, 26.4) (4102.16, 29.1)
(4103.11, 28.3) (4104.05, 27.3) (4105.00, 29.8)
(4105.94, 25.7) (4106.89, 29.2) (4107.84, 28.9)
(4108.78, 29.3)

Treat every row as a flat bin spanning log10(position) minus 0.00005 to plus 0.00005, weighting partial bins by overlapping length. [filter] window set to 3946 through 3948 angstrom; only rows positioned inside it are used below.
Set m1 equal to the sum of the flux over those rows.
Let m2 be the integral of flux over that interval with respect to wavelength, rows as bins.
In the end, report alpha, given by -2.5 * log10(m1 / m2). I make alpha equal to -0.01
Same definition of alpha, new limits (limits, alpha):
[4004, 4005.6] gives -0.25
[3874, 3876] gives 0.01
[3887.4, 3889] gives -0.22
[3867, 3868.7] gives -0.18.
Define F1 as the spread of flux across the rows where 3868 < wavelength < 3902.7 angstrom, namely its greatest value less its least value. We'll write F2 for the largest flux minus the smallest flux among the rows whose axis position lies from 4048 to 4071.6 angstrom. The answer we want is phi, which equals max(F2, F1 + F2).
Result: 25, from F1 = 14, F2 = 11.2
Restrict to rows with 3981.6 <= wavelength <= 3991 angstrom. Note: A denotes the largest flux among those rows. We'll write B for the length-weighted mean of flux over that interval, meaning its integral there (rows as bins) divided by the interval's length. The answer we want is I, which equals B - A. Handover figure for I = -3.8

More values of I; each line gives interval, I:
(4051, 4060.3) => -4.0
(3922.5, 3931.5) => -7.3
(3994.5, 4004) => -5.6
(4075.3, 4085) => -2.9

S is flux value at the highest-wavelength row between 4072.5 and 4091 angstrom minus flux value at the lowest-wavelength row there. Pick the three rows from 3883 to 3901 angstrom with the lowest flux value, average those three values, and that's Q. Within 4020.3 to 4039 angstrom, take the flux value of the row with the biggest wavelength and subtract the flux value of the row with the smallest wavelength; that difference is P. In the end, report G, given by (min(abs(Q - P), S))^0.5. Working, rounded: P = 3.3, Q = 14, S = 5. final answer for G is 2.1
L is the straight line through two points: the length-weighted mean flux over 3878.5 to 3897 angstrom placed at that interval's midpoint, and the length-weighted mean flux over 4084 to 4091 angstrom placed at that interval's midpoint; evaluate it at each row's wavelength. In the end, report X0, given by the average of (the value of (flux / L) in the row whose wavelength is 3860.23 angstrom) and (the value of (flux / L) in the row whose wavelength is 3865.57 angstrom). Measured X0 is 1.1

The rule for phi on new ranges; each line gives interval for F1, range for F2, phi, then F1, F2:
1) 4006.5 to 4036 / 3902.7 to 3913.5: 21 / 13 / 7.9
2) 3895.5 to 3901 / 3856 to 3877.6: 21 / 9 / 12.1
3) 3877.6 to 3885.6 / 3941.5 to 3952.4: 17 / 3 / 13.5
